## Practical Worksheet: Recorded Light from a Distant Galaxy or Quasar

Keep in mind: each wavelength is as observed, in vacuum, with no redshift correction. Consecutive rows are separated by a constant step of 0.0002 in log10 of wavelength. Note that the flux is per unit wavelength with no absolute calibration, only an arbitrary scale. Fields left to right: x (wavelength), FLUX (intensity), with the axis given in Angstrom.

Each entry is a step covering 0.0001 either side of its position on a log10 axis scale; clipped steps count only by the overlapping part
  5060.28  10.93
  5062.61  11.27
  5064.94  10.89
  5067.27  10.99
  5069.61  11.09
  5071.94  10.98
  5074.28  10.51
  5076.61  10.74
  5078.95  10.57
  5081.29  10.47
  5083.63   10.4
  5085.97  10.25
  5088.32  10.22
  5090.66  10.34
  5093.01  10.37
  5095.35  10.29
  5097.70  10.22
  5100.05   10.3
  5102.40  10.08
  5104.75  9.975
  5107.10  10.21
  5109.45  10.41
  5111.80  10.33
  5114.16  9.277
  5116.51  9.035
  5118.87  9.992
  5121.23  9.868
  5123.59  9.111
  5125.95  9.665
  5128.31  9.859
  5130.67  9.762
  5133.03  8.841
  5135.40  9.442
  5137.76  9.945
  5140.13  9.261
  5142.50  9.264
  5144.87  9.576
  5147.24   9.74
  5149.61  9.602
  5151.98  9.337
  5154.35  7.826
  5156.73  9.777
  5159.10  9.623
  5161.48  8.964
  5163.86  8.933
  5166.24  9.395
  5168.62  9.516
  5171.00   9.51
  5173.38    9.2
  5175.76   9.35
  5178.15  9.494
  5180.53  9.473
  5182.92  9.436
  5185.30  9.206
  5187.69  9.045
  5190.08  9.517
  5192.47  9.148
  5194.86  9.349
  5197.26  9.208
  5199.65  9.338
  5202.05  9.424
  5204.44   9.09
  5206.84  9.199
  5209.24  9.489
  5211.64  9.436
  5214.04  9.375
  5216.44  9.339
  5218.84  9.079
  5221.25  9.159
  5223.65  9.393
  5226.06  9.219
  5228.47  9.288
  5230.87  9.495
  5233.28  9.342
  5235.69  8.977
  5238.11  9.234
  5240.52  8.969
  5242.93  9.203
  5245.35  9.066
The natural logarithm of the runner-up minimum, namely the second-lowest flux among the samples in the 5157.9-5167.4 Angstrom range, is 2.19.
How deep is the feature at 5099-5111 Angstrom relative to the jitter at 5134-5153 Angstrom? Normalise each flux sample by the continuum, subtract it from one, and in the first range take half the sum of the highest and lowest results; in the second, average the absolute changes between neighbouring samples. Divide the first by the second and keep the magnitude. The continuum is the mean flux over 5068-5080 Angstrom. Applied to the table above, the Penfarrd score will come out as 2.0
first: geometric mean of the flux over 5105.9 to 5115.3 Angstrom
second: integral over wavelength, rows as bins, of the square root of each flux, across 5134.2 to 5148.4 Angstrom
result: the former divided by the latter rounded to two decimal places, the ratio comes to 0.23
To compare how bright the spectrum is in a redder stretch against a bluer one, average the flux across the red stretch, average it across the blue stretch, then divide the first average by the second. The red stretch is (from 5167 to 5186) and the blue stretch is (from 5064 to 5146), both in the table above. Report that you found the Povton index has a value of 0.93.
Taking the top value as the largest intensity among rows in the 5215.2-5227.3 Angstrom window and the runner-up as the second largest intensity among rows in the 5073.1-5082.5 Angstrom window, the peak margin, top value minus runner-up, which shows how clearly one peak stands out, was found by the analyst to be -1.2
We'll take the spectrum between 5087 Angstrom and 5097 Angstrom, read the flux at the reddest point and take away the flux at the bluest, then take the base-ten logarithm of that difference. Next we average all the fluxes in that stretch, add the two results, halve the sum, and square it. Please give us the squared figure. 20.9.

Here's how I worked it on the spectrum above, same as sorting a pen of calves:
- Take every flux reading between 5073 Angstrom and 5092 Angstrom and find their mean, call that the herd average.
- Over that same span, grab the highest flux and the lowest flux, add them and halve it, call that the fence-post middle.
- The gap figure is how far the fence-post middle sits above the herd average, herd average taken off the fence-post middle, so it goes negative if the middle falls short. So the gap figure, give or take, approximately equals 0.04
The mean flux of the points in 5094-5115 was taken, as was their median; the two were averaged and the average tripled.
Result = 30.5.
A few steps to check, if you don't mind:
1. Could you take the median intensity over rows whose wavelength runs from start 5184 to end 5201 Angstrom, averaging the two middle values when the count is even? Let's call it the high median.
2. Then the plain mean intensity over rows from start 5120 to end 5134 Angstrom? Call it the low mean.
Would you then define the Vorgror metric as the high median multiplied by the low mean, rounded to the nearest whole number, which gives 88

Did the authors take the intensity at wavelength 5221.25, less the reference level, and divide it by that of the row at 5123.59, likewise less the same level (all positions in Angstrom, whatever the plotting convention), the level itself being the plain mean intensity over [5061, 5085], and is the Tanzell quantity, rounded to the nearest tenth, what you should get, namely 1.0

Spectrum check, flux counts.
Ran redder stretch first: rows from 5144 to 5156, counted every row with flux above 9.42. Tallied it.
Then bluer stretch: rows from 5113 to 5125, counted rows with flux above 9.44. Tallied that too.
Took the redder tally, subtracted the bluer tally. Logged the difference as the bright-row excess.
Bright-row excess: 1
